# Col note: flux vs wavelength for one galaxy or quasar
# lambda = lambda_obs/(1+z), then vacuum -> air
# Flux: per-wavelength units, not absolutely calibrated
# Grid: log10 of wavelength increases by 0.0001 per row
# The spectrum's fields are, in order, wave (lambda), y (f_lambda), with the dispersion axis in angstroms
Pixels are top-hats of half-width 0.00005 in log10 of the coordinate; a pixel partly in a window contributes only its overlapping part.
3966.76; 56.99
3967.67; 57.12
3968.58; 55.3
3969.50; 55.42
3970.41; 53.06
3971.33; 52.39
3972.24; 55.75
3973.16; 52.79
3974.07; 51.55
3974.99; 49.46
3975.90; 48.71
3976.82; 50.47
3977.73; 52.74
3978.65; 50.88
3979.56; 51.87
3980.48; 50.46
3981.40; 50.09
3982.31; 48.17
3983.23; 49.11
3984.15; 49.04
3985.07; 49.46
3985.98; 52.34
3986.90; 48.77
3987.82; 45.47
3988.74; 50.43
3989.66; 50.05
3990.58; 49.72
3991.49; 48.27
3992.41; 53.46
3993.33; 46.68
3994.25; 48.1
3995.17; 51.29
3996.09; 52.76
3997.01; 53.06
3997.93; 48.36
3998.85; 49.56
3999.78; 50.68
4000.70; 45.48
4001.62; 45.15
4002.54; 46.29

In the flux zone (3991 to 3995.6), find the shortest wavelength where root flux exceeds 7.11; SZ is 3992.41 angstroms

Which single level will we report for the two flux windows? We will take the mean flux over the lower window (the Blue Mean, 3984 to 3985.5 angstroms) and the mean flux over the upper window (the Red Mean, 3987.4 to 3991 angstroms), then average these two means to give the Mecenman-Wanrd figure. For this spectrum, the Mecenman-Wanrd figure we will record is 49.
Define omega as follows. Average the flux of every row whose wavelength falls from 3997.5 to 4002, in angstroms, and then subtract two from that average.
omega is 45.8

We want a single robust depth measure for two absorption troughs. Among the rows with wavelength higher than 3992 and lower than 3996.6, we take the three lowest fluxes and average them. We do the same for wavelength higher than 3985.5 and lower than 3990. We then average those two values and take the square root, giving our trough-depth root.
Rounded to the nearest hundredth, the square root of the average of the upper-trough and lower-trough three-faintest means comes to 6.96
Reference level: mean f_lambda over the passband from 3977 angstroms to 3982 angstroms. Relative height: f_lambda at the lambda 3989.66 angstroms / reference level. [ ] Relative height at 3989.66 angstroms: 0.98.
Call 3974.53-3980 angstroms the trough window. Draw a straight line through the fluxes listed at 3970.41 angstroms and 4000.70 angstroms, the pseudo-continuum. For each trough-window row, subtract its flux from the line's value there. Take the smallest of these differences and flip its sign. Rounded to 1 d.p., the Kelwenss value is 1.5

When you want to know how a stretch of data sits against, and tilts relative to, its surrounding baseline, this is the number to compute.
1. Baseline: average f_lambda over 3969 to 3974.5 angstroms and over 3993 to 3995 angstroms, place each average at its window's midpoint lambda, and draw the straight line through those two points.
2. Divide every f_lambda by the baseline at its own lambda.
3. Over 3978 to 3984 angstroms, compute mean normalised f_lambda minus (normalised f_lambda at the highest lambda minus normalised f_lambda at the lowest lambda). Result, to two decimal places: 0.99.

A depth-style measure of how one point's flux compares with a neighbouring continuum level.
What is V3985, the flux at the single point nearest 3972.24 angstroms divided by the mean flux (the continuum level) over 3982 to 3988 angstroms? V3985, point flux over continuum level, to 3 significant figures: 1.14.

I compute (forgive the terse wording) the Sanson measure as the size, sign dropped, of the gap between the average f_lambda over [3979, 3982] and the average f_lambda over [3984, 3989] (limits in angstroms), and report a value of 1.6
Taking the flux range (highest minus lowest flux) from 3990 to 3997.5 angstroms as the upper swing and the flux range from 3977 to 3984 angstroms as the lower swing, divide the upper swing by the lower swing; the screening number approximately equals 1.5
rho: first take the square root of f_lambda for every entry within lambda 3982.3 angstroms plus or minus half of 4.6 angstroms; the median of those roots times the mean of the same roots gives 49.2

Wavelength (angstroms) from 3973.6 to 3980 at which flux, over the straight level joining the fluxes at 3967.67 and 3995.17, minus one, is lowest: 3975.90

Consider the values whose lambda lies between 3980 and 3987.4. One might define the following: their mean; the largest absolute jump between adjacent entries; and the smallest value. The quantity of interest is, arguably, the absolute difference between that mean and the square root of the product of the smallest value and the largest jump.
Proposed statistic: 37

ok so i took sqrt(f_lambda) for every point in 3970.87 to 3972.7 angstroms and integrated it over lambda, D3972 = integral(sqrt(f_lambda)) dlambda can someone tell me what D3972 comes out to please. 13.4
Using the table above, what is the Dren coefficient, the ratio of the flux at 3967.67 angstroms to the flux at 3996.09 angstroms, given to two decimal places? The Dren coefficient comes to 1.08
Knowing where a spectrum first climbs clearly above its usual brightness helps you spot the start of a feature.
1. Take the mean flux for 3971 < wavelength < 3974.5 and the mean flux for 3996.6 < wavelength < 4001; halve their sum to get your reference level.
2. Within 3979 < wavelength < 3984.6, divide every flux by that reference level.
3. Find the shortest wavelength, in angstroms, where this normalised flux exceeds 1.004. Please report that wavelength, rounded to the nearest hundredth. 3979.56 angstroms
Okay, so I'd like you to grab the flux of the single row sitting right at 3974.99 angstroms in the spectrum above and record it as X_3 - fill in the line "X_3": 49.46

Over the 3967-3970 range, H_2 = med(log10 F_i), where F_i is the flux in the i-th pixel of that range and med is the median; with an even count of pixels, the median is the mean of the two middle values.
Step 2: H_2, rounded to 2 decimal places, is 1.74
